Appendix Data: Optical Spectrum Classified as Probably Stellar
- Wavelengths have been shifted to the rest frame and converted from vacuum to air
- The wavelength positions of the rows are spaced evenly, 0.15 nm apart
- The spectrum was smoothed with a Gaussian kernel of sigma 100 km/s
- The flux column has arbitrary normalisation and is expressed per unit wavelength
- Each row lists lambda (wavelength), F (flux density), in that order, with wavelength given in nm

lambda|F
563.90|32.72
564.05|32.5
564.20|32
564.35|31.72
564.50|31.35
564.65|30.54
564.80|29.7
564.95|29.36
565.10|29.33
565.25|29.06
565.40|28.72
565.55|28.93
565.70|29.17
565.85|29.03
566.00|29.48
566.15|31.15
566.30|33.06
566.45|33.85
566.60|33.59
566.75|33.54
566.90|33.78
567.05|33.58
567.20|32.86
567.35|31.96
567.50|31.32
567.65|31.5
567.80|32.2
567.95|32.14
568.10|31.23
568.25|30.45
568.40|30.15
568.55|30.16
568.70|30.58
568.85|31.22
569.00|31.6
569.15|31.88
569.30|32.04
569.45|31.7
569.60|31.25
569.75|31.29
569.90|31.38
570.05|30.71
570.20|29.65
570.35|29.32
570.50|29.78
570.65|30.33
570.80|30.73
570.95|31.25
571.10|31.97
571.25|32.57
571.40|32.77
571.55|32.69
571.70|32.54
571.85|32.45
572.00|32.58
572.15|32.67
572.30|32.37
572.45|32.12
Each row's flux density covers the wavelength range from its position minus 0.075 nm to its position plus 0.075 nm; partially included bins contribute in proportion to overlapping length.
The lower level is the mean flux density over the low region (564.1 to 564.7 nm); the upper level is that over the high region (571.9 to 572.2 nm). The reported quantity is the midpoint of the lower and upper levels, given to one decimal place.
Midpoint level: 32.0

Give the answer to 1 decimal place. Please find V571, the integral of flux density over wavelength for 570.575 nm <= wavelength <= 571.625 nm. 33.3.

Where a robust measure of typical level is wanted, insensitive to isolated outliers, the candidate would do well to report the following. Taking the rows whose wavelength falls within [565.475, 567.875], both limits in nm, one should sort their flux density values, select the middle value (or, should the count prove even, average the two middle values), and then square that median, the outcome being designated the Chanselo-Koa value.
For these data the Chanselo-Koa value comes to 1029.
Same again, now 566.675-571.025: 979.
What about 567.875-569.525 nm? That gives 975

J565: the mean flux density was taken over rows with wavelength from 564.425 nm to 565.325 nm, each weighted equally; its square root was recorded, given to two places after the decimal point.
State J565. 5.47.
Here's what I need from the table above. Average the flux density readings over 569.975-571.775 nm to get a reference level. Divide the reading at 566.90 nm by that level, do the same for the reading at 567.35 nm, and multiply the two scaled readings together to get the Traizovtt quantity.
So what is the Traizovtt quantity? 1.11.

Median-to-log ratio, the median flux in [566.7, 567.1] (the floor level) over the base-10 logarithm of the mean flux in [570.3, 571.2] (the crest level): 22.6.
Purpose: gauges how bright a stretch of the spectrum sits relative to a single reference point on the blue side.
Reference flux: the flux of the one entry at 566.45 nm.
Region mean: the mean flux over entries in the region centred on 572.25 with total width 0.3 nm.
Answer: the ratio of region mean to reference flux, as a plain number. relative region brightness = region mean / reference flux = 0.96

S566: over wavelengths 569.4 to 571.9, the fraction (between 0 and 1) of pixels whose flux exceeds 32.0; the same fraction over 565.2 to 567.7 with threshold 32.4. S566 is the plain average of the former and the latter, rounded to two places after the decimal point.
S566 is 0.35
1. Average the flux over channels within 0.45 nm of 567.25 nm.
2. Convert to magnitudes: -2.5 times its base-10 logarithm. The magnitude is -3.78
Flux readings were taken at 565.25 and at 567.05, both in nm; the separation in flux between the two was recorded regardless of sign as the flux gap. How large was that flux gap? 4.5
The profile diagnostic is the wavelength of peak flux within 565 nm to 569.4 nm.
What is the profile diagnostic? 566.45 nm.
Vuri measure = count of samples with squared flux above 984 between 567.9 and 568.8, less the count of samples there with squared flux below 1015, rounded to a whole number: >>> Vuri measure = -4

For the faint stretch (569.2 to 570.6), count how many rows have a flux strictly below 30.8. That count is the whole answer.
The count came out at 4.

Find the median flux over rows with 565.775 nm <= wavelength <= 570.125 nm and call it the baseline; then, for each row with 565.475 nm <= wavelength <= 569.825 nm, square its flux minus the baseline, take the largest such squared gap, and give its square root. 2.6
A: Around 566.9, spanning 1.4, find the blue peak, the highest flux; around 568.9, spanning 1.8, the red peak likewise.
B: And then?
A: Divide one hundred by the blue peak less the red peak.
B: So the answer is 55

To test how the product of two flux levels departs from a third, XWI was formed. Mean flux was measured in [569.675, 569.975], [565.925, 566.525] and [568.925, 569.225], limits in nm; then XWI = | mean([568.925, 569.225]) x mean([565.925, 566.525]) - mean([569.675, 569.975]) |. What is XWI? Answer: 981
